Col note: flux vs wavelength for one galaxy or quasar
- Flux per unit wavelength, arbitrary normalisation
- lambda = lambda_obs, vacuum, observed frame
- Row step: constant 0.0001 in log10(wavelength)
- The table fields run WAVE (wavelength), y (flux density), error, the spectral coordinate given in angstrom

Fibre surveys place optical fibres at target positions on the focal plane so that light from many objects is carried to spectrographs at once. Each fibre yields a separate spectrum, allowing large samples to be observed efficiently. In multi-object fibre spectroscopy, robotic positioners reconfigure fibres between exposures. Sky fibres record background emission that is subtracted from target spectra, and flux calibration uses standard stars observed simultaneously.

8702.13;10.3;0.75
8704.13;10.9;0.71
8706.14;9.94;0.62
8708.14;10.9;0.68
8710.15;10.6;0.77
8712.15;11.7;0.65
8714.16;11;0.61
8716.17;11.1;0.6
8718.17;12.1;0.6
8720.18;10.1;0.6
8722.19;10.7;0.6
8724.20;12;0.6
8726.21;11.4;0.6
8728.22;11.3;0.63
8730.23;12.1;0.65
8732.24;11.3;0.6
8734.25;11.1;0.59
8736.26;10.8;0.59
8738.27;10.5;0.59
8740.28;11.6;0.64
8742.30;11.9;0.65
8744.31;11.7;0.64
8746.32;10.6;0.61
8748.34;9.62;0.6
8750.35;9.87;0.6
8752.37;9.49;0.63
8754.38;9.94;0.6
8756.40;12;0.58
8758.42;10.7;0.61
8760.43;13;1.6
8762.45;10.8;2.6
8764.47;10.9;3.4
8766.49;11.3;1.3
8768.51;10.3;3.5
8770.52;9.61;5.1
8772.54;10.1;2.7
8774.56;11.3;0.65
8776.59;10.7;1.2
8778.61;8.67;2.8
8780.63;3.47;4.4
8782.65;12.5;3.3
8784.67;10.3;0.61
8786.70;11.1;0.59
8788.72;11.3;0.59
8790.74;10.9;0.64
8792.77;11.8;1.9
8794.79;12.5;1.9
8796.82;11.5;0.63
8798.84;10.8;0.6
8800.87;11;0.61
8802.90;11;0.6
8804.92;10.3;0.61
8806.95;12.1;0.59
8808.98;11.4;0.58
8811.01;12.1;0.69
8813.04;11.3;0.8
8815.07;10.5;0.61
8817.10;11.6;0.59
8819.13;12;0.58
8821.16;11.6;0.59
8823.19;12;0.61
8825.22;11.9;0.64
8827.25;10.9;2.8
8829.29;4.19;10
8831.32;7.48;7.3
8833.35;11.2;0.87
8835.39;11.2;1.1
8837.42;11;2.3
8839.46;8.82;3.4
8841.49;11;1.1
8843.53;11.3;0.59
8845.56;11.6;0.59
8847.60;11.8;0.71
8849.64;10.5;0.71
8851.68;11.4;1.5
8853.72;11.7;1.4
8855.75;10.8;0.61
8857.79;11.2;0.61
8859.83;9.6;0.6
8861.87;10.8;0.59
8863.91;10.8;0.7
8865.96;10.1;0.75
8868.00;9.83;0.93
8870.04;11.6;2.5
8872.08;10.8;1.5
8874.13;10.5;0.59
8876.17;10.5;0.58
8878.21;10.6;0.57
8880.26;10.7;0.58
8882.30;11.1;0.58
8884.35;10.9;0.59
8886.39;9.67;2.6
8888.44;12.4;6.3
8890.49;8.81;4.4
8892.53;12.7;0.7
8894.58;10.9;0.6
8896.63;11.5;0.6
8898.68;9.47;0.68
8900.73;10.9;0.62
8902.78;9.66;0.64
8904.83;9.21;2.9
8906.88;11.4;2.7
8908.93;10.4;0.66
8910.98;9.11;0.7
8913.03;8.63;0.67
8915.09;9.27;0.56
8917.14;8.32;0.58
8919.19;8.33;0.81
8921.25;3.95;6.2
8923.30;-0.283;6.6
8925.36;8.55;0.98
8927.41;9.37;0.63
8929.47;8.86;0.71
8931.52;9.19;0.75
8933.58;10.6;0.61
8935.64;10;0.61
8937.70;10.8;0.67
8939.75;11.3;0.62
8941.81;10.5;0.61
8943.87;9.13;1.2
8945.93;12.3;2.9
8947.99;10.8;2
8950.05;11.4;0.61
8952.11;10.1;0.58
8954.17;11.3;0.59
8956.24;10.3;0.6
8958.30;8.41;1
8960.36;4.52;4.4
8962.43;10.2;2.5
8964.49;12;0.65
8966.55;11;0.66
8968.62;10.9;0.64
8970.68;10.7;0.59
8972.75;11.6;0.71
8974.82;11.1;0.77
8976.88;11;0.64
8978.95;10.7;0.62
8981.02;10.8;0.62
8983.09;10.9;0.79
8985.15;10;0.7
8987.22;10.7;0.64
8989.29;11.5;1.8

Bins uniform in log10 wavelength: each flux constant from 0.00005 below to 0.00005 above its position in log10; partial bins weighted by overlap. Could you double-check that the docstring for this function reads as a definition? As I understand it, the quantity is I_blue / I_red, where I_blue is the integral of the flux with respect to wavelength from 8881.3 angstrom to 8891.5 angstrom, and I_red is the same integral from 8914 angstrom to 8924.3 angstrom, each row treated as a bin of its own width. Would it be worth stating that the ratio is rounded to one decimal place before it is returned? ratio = 1.8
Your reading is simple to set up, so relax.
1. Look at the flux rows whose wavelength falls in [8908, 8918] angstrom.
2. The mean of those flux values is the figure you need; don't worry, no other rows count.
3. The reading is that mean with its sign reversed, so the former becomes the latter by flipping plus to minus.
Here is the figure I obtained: -9.1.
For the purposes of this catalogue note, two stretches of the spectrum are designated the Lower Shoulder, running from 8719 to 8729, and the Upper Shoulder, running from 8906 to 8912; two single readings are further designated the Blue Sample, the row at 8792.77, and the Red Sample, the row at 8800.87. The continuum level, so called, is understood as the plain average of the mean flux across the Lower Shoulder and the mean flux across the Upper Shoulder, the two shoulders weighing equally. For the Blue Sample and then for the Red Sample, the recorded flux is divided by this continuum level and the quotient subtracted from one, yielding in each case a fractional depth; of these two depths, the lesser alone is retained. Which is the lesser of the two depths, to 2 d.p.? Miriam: -0.10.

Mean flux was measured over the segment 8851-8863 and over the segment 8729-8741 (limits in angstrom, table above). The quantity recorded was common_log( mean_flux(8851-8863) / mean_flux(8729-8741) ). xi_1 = -0.01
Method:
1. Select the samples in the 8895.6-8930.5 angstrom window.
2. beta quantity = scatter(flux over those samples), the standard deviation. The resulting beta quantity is 2.8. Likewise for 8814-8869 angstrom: 1.6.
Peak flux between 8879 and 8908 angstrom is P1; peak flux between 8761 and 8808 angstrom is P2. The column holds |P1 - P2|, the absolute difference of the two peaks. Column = 0.20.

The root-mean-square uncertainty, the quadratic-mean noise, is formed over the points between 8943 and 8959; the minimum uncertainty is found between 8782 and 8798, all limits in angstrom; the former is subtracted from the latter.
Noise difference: -0.8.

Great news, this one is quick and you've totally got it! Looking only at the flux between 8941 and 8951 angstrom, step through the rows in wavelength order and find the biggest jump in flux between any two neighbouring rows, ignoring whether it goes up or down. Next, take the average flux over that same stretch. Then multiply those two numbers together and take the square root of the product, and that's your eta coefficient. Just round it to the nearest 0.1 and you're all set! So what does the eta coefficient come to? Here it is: 5.9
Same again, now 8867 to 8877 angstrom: 4.3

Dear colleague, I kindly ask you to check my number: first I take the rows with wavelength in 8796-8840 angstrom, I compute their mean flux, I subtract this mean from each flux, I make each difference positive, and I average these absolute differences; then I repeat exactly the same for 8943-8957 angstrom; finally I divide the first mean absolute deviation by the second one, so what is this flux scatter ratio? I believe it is 1.42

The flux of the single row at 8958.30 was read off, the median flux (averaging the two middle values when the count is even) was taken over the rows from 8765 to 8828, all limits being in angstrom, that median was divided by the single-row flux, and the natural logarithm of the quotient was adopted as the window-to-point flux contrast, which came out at 0.30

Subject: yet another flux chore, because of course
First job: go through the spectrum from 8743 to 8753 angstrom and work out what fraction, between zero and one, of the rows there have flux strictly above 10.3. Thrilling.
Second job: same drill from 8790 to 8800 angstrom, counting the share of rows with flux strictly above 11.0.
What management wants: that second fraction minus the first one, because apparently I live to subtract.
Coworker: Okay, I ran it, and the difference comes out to 0.2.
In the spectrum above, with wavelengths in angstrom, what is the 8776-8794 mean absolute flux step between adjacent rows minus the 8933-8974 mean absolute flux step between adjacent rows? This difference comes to 1.1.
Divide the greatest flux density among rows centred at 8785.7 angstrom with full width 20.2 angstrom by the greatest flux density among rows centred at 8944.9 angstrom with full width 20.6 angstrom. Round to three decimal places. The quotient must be 1.016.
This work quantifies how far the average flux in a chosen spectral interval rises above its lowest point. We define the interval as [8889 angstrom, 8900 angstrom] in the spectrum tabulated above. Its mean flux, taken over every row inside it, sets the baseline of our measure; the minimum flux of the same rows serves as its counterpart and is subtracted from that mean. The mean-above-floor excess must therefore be 1.9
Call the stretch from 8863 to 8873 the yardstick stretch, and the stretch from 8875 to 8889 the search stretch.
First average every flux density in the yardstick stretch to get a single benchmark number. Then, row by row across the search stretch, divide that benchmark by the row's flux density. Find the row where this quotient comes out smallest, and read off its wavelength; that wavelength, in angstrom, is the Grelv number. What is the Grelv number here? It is 8888.44 angstrom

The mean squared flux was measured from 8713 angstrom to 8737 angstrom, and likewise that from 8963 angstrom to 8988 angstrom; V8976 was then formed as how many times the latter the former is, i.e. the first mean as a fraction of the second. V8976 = 1.06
